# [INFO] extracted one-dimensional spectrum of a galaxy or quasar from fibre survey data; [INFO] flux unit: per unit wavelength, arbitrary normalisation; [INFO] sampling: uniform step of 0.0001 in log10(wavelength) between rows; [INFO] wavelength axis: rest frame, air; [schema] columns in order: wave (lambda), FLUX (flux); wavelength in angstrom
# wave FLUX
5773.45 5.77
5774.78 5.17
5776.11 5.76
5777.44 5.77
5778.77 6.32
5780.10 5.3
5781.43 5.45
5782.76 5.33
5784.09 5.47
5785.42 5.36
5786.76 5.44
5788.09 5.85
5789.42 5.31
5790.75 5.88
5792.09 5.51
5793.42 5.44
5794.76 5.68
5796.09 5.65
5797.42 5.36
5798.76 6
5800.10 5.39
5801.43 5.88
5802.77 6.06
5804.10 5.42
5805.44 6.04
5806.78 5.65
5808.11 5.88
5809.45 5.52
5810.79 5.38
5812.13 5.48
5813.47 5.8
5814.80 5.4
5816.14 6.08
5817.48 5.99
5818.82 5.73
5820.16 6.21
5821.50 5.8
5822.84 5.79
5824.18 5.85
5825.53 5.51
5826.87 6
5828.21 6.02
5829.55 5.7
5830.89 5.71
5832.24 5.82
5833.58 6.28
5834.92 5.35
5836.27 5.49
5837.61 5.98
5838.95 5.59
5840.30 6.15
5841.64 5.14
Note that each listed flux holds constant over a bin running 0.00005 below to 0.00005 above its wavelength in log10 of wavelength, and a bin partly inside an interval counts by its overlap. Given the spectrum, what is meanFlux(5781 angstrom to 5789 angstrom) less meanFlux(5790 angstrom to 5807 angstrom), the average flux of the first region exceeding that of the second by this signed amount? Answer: -0.206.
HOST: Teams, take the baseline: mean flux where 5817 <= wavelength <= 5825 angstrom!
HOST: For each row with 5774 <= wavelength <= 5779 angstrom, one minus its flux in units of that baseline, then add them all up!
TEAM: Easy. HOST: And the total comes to 0.09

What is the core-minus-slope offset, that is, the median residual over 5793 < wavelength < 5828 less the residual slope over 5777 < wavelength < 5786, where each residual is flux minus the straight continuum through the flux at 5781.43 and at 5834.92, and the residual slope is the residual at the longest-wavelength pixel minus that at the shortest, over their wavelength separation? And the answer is 0.429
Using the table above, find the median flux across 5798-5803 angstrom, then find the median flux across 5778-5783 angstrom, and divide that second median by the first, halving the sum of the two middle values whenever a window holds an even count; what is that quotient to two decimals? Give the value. 0.91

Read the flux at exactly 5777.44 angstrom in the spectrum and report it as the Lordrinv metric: 5.77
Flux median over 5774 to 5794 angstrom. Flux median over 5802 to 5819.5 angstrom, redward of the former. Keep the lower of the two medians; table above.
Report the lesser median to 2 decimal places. 5.45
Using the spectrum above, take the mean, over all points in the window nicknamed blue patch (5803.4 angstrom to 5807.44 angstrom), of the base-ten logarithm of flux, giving 0.756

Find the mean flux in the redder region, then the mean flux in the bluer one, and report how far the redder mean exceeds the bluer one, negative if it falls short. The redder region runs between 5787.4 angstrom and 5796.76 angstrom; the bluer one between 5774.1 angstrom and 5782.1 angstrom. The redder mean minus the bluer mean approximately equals 0.0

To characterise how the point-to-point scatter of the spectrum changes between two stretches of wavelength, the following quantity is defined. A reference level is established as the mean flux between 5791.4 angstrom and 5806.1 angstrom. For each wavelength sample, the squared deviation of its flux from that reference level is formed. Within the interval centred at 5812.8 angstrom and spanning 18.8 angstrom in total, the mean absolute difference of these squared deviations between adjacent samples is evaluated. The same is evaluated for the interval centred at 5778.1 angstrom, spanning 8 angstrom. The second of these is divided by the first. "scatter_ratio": 2.11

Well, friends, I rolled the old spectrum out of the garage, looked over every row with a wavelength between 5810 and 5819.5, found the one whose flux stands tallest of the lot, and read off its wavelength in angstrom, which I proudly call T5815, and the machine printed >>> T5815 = 5816.14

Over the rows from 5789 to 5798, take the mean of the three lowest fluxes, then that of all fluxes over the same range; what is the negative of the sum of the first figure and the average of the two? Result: -10.8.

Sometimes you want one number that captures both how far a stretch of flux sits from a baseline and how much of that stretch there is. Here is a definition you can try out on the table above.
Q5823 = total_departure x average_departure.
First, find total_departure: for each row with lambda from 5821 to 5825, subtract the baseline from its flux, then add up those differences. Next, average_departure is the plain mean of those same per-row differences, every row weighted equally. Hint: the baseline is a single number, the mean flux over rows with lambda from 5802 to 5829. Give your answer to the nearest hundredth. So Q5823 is 0.00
